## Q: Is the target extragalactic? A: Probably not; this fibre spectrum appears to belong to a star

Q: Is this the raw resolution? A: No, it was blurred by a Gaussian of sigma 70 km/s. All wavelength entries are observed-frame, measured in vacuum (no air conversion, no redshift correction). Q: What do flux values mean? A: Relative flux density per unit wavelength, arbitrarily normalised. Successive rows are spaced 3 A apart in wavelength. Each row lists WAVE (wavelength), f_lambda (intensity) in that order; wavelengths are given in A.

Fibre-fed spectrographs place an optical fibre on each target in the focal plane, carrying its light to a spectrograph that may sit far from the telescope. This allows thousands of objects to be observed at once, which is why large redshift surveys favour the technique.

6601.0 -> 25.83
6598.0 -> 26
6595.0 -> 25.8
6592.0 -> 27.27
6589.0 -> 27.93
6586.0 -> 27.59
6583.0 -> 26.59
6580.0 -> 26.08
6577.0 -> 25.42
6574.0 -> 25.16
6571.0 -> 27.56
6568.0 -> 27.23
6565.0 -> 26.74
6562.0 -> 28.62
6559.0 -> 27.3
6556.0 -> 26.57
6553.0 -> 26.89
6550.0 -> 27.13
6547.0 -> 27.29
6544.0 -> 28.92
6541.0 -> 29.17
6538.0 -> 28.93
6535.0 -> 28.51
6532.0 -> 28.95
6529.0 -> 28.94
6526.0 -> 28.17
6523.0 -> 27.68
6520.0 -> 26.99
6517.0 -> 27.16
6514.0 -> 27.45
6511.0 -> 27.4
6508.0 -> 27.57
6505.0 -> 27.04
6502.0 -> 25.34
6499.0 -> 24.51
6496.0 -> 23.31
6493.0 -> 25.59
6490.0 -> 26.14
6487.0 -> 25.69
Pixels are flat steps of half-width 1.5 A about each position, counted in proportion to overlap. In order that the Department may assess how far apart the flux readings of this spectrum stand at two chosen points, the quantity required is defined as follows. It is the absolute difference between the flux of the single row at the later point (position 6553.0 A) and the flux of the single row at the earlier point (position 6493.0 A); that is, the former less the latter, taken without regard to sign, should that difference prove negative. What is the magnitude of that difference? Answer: 1.30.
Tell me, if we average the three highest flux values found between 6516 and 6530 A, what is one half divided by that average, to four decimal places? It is 0.0177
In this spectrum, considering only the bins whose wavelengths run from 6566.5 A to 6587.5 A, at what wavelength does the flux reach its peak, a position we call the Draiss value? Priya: 6586.0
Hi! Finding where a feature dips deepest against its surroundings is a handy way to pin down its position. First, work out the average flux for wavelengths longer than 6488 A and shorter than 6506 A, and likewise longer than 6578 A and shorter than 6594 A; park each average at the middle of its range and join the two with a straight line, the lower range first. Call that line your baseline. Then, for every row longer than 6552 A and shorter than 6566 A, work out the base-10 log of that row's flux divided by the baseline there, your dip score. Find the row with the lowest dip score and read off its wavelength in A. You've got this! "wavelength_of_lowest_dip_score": 6565.0 A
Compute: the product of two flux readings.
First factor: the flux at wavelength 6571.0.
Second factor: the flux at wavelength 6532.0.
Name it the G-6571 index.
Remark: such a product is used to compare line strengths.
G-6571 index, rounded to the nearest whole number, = 798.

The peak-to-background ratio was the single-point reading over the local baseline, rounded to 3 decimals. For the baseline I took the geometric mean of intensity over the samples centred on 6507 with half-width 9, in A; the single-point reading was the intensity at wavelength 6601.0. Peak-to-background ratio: 0.974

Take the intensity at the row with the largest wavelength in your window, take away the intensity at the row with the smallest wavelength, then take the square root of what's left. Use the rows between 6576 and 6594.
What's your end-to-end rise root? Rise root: 1.36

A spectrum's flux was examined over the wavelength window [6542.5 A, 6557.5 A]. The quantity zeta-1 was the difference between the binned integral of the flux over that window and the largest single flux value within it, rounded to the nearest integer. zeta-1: 381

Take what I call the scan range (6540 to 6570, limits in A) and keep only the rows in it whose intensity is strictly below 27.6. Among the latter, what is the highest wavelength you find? 6568.0 A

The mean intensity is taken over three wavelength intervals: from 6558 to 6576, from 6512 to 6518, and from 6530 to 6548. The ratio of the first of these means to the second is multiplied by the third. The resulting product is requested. 28.4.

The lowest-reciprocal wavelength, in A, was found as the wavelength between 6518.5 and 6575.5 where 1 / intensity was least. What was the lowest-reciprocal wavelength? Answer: 6541.0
